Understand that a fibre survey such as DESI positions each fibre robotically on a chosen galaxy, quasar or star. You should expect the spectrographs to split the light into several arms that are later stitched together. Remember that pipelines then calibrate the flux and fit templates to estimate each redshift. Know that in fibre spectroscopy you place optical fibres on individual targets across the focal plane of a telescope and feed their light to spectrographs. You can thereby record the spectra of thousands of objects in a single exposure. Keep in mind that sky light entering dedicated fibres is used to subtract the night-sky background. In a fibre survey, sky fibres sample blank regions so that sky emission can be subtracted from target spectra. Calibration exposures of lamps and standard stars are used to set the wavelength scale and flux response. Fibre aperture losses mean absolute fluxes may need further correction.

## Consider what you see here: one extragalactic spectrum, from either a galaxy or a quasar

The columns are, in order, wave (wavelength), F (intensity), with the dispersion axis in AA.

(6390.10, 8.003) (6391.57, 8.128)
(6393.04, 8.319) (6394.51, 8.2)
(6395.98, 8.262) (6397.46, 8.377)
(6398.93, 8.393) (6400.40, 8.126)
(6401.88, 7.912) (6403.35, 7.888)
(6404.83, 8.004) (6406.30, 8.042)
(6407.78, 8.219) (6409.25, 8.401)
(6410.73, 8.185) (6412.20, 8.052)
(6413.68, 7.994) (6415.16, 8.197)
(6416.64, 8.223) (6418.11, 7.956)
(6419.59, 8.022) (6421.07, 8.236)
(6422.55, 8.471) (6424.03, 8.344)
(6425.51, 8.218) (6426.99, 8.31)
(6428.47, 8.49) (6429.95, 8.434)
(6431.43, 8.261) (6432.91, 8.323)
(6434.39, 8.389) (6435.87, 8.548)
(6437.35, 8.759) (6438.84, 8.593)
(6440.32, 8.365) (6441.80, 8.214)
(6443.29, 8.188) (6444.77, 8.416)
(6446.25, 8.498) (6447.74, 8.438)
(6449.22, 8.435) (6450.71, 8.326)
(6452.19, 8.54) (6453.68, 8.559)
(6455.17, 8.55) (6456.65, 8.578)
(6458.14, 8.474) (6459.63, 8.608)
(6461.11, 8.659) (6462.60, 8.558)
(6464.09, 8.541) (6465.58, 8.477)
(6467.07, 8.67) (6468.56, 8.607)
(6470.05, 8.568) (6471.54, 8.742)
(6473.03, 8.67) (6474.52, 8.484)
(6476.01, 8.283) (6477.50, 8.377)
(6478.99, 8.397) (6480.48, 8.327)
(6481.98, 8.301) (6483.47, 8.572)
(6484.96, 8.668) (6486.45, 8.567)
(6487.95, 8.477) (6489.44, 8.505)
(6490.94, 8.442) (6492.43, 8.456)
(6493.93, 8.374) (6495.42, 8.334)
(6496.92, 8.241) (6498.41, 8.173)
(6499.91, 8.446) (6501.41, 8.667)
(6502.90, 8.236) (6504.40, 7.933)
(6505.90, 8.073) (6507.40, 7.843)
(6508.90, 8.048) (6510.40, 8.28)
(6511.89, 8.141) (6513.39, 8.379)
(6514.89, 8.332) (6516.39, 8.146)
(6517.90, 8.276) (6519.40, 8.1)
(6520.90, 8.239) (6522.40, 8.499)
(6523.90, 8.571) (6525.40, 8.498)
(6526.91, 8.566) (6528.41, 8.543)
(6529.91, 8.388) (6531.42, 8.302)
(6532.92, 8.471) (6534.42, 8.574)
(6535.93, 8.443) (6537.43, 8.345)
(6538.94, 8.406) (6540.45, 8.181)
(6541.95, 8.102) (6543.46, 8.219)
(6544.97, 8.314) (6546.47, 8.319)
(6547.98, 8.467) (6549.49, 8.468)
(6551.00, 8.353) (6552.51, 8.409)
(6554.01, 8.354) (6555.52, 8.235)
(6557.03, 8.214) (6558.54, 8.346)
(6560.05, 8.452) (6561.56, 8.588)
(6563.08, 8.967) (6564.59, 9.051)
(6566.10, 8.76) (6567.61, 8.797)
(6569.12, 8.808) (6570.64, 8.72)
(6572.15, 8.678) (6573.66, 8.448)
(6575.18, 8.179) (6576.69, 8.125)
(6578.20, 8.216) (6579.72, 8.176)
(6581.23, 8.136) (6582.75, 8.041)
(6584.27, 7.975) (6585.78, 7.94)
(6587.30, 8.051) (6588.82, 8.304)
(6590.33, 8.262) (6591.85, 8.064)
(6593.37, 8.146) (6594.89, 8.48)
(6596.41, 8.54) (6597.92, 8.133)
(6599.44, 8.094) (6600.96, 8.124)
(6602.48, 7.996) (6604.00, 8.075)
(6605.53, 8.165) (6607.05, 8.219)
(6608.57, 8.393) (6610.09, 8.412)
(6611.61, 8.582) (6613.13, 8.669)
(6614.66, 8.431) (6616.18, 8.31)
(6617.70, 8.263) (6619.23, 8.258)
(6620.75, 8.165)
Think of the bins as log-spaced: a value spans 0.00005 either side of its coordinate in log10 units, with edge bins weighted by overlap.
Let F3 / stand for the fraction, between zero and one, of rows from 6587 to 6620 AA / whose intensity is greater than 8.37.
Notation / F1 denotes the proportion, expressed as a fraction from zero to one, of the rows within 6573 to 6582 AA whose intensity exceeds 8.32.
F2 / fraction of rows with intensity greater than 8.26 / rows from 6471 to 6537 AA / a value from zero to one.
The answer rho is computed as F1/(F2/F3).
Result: 0.07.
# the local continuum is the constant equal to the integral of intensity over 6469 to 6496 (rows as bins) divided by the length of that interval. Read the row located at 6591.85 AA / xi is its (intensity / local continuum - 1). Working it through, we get -0.049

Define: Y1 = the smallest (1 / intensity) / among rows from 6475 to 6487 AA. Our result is 0.115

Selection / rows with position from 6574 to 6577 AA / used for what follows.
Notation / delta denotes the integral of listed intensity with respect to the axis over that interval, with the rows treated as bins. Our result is 25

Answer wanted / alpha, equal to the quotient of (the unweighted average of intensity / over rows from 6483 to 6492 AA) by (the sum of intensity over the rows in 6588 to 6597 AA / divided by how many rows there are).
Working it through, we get 1.03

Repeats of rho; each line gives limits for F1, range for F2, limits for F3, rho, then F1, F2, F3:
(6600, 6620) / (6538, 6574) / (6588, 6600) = 0.12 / 0.38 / 0.79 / 0.25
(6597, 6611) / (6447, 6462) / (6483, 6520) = 0.10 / 0.22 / 1.00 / 0.44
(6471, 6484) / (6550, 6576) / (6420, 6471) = 0.67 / 0.78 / 0.82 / 0.71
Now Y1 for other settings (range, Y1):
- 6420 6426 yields 0.118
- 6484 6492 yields 0.115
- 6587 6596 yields 0.118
